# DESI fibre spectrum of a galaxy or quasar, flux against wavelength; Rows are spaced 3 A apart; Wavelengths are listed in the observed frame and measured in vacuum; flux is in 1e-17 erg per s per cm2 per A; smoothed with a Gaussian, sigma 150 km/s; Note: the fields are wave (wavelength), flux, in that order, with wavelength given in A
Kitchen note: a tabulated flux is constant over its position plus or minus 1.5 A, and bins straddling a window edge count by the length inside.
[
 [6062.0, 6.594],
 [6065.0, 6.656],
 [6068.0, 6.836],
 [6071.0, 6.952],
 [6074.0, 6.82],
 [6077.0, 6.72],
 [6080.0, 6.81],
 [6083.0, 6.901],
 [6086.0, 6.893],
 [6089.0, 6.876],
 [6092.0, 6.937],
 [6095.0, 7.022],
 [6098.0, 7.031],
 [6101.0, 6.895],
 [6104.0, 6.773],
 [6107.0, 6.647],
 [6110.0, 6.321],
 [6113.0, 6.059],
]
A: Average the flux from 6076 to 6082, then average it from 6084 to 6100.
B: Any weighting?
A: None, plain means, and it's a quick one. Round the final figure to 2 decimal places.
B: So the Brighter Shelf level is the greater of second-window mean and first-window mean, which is 6.95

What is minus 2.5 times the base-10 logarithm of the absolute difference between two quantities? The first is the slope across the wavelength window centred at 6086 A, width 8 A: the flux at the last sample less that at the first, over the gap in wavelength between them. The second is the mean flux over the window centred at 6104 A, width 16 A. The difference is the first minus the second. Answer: -2.07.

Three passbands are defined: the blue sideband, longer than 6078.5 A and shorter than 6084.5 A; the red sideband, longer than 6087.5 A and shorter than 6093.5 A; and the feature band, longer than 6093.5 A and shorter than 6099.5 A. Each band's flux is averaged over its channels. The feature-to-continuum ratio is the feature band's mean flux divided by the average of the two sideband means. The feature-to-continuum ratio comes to 1.02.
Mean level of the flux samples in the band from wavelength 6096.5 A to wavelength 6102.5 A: 6.96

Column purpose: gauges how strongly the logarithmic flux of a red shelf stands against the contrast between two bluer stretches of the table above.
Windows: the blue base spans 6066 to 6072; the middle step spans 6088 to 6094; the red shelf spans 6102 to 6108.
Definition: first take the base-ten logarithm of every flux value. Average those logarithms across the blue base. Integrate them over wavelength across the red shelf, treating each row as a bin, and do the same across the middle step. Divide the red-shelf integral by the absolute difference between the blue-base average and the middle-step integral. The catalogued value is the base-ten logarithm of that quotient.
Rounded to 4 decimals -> 0.0726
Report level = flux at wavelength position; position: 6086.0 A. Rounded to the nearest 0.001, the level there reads 6.893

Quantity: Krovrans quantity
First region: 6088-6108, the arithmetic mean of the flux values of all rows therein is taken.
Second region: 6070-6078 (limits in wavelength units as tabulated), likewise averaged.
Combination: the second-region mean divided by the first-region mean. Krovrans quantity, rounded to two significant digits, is 0.99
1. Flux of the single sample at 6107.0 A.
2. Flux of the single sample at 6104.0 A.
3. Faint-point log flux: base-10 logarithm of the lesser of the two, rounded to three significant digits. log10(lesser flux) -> 0.823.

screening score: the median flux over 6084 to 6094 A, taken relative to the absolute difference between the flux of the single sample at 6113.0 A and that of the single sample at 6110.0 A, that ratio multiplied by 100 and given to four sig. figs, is 2631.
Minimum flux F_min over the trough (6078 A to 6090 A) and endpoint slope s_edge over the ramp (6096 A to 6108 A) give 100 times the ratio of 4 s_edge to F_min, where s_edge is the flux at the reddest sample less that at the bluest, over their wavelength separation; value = -2.51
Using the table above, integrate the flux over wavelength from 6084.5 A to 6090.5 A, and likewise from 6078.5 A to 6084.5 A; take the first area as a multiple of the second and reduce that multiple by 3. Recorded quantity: -2.00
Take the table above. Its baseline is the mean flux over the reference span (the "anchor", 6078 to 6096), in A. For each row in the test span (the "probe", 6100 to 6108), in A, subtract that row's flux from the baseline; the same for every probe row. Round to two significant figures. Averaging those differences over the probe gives 0.13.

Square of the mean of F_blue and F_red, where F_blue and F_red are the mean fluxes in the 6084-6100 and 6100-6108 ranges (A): 47.1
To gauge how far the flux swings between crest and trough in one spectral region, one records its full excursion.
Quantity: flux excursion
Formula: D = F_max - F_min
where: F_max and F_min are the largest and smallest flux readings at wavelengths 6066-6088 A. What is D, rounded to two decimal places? 0.23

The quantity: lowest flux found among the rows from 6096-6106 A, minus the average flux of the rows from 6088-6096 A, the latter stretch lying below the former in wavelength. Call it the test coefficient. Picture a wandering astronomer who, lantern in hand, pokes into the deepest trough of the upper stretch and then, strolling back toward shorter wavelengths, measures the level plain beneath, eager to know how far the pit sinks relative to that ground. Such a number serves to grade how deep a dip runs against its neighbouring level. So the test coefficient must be -0.17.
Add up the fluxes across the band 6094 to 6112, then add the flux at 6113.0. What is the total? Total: 46.75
